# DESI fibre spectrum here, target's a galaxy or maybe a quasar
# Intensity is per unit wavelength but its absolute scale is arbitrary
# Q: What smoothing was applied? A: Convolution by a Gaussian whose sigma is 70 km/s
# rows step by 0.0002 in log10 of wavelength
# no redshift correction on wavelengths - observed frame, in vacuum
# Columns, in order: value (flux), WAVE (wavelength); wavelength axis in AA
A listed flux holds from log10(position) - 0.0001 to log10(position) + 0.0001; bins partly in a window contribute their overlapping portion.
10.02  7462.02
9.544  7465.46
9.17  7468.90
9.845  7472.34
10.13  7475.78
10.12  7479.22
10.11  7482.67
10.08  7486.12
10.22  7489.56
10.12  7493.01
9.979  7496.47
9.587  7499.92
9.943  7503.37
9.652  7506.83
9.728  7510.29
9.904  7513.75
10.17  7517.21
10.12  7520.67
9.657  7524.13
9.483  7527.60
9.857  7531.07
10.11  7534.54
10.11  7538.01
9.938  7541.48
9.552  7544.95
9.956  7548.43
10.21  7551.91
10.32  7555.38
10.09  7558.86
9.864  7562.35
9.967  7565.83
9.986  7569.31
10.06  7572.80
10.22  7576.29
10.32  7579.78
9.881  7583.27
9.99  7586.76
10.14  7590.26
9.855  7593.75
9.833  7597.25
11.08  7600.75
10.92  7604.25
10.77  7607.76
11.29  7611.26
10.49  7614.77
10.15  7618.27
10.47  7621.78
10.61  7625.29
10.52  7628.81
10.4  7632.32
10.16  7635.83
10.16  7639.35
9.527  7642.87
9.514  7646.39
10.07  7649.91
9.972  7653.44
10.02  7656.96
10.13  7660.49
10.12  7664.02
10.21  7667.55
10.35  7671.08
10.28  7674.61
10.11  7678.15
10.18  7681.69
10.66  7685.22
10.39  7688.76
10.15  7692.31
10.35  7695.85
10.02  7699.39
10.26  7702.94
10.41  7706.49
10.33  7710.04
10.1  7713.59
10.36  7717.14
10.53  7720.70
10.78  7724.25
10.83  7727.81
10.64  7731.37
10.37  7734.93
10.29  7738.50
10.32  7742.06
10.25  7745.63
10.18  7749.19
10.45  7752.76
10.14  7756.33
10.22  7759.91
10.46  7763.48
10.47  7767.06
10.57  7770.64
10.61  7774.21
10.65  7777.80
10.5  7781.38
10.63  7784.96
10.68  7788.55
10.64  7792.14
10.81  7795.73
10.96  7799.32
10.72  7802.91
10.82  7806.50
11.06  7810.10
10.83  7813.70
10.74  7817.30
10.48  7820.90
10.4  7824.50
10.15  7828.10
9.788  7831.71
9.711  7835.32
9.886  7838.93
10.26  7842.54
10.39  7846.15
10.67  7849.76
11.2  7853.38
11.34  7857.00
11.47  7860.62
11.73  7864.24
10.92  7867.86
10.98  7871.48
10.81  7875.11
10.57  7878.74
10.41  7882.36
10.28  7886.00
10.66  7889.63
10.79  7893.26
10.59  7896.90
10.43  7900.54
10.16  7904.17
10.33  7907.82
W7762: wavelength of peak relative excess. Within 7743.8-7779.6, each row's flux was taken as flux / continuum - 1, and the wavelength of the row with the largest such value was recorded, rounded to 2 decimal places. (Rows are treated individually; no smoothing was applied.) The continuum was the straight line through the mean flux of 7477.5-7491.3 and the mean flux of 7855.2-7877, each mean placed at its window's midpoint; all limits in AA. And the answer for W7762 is 7777.80 AA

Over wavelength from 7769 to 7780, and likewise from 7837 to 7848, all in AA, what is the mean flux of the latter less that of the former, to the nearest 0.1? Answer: -0.4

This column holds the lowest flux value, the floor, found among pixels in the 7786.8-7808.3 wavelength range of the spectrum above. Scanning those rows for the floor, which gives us 10.64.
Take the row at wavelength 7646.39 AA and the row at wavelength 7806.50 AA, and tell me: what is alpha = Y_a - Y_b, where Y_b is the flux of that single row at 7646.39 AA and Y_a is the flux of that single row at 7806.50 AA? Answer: 1.3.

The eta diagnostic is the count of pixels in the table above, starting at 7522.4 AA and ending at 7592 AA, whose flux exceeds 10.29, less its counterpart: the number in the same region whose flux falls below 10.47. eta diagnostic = -18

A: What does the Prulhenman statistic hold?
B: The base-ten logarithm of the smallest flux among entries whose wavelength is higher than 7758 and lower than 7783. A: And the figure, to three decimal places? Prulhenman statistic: 1.009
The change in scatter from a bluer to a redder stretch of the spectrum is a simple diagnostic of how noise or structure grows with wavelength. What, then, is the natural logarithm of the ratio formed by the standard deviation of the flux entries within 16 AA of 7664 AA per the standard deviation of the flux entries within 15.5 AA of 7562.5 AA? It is -0.2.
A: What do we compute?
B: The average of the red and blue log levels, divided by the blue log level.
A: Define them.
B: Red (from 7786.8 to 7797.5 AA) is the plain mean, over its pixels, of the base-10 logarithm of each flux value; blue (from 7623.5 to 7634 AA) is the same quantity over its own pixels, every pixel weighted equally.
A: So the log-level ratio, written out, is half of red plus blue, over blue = 1.004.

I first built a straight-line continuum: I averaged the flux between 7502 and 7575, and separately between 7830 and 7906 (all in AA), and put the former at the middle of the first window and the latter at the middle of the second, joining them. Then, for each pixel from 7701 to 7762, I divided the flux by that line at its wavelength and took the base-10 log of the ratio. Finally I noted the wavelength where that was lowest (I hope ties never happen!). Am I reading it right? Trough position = 7756.33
